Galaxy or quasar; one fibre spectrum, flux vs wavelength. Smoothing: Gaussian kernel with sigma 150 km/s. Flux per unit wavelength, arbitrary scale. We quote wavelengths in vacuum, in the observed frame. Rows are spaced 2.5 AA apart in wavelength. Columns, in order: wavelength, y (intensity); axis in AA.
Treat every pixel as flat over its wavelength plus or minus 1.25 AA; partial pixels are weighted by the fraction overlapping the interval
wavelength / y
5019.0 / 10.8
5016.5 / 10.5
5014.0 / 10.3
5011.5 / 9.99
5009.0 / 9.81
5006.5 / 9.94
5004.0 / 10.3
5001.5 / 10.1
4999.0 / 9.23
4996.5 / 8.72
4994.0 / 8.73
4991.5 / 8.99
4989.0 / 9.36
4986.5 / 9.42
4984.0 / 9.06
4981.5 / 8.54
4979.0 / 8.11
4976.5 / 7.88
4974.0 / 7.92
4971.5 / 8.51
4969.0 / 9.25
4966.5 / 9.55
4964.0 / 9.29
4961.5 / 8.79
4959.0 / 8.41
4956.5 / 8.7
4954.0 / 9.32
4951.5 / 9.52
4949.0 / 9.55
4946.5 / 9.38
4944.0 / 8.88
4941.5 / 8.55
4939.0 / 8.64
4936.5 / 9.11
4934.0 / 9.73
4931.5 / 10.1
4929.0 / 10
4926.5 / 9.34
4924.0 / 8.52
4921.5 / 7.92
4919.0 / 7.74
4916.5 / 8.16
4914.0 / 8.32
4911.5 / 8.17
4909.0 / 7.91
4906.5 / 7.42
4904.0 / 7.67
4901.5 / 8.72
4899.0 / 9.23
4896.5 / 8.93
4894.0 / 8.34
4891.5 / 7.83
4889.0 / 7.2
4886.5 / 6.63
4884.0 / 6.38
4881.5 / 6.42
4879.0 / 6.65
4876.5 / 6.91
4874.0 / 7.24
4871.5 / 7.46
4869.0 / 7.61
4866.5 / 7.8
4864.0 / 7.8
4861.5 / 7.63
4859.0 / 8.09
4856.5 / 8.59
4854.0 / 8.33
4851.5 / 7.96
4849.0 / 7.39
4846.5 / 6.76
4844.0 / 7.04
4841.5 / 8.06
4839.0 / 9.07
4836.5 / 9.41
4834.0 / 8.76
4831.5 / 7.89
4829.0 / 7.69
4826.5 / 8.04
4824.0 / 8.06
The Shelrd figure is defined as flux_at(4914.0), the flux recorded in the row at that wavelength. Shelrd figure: 8.32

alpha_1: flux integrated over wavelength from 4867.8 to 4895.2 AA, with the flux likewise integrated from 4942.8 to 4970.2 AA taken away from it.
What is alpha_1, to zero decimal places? -55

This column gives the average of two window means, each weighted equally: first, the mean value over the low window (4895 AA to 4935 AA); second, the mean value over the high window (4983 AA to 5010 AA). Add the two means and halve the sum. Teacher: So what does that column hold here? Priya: 9.0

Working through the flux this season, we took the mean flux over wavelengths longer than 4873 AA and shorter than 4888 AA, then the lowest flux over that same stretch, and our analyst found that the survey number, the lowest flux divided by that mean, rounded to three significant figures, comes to 0.952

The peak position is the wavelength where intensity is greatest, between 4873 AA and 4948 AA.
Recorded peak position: 4931.5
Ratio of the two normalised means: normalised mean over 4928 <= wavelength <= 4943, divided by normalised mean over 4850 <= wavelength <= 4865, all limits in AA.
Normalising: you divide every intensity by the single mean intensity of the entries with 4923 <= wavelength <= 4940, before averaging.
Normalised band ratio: 1.16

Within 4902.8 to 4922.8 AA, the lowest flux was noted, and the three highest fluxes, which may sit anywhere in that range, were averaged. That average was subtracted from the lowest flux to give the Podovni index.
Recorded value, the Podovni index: -0.80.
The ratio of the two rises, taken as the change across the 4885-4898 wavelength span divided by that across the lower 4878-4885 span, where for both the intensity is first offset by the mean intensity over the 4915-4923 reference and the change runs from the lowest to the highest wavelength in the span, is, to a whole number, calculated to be -9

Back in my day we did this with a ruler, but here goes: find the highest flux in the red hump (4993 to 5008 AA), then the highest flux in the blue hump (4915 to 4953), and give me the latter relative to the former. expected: 0.98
